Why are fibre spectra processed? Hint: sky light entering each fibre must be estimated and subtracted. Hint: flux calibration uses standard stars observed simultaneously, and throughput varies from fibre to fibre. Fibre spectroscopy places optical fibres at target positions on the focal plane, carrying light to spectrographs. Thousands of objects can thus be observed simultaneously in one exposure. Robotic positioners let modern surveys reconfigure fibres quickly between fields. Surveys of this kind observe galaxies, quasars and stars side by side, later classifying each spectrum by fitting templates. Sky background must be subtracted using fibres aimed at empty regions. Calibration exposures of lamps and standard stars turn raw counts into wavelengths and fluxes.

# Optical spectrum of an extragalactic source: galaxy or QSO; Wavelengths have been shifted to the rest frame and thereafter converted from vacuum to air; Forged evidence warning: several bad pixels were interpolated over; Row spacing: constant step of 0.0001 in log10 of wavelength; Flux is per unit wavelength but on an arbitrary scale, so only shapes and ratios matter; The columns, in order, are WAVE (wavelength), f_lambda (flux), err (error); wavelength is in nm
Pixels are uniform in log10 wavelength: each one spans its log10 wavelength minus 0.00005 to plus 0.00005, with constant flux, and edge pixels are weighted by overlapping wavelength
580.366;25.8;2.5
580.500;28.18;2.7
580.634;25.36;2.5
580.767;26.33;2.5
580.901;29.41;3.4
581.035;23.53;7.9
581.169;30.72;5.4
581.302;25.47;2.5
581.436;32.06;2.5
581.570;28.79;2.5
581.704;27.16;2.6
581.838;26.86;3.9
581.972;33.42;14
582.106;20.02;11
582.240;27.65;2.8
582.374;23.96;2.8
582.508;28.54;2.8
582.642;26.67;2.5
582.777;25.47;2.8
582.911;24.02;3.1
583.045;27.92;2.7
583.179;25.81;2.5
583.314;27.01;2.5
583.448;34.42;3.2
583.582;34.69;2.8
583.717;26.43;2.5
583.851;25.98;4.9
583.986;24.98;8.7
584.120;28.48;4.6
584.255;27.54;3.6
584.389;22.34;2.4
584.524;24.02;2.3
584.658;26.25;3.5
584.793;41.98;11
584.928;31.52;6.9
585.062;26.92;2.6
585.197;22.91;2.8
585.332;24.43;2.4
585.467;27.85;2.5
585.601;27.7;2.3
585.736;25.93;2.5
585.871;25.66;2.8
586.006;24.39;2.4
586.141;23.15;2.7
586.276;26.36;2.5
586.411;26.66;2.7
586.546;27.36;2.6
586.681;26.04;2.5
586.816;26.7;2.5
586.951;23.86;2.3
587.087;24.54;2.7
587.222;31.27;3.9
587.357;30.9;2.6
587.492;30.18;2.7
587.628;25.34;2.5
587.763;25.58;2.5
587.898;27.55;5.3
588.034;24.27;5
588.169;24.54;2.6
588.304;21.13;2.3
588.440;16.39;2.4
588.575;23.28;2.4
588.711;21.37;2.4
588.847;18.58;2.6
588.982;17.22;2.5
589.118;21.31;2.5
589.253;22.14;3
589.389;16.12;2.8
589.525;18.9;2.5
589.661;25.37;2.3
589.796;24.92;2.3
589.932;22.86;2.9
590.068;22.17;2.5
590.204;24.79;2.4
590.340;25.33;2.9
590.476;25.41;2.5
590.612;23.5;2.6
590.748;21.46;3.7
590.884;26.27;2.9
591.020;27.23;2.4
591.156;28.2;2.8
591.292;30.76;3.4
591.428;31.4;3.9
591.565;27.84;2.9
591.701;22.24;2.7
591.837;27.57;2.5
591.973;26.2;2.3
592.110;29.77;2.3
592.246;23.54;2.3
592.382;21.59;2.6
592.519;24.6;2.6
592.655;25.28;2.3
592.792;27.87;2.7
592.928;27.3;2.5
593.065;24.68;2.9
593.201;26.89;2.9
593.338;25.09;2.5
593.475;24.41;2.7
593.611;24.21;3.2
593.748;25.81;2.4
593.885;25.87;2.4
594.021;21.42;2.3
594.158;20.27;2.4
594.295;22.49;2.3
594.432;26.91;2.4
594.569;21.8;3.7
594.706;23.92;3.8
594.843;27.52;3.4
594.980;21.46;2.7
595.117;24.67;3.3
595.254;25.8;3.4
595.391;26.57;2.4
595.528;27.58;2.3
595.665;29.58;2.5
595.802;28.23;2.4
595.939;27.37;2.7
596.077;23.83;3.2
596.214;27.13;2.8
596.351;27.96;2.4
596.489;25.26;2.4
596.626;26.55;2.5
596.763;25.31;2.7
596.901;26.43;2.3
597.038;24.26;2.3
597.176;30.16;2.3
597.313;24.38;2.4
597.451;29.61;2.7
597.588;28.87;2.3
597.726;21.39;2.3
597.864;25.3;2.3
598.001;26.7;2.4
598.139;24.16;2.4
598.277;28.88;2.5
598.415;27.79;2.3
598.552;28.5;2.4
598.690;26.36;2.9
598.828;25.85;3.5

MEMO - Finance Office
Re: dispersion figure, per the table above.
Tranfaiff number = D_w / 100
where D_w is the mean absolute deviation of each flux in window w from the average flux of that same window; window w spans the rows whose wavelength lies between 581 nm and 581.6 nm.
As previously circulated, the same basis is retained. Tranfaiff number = 0.029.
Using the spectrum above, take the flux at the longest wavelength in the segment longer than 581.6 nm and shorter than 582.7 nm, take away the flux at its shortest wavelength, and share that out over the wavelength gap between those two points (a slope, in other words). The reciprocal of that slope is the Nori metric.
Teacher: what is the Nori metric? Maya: -1.9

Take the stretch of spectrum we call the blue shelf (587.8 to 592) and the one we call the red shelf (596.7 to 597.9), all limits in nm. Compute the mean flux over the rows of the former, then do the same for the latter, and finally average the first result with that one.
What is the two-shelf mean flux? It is 25.0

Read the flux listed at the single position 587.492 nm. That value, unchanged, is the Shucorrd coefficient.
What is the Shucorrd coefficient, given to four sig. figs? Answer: 30.18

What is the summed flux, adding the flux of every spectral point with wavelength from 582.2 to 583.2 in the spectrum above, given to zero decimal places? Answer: 210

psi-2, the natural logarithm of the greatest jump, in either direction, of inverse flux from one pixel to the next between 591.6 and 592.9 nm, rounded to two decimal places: -4.72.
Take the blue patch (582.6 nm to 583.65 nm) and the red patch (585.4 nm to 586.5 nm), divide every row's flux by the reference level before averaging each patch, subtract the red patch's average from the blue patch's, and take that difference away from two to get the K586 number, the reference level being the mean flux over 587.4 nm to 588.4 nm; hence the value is 1.91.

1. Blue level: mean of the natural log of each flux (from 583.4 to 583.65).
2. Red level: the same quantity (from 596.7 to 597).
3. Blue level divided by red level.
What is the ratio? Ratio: 1.09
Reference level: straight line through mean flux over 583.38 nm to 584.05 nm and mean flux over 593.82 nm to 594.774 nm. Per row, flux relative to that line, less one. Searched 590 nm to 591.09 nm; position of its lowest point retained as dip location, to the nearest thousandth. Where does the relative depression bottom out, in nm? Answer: 590.748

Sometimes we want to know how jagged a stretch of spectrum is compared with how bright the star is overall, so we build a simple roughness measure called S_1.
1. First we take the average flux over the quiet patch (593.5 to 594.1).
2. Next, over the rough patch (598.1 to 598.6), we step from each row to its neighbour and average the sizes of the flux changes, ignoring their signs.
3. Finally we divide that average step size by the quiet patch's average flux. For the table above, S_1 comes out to 0.089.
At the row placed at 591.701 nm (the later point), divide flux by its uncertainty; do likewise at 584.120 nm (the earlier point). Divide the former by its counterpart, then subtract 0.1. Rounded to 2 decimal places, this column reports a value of 1.23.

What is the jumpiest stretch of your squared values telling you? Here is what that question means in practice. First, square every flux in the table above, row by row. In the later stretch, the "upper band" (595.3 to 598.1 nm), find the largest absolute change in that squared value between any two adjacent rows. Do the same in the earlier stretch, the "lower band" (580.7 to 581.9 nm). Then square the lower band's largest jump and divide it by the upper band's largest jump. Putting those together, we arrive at 405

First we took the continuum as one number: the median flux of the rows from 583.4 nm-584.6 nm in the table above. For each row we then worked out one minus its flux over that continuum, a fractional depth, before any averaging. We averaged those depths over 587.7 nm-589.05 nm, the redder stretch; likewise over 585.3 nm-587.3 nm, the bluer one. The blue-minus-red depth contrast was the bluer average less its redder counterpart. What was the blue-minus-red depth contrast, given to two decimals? -0.16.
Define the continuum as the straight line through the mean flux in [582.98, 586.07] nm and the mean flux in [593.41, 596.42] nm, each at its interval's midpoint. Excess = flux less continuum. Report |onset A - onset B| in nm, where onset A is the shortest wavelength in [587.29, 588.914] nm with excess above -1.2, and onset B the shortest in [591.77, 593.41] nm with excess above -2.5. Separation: 4.48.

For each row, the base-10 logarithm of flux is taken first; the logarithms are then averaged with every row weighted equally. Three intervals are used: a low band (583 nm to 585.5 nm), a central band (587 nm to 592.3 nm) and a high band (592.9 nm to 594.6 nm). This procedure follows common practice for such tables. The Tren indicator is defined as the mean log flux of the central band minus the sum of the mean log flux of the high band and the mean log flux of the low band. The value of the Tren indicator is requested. -1.44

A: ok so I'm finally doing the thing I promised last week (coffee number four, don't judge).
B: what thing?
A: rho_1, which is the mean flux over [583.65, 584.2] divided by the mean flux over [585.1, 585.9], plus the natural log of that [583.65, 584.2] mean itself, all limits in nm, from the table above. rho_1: 4.30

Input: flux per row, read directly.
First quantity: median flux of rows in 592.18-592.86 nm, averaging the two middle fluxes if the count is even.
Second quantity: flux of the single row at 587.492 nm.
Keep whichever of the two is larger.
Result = 30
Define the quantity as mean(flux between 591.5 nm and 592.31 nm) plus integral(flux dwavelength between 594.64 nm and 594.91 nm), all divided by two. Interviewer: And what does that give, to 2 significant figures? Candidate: 17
